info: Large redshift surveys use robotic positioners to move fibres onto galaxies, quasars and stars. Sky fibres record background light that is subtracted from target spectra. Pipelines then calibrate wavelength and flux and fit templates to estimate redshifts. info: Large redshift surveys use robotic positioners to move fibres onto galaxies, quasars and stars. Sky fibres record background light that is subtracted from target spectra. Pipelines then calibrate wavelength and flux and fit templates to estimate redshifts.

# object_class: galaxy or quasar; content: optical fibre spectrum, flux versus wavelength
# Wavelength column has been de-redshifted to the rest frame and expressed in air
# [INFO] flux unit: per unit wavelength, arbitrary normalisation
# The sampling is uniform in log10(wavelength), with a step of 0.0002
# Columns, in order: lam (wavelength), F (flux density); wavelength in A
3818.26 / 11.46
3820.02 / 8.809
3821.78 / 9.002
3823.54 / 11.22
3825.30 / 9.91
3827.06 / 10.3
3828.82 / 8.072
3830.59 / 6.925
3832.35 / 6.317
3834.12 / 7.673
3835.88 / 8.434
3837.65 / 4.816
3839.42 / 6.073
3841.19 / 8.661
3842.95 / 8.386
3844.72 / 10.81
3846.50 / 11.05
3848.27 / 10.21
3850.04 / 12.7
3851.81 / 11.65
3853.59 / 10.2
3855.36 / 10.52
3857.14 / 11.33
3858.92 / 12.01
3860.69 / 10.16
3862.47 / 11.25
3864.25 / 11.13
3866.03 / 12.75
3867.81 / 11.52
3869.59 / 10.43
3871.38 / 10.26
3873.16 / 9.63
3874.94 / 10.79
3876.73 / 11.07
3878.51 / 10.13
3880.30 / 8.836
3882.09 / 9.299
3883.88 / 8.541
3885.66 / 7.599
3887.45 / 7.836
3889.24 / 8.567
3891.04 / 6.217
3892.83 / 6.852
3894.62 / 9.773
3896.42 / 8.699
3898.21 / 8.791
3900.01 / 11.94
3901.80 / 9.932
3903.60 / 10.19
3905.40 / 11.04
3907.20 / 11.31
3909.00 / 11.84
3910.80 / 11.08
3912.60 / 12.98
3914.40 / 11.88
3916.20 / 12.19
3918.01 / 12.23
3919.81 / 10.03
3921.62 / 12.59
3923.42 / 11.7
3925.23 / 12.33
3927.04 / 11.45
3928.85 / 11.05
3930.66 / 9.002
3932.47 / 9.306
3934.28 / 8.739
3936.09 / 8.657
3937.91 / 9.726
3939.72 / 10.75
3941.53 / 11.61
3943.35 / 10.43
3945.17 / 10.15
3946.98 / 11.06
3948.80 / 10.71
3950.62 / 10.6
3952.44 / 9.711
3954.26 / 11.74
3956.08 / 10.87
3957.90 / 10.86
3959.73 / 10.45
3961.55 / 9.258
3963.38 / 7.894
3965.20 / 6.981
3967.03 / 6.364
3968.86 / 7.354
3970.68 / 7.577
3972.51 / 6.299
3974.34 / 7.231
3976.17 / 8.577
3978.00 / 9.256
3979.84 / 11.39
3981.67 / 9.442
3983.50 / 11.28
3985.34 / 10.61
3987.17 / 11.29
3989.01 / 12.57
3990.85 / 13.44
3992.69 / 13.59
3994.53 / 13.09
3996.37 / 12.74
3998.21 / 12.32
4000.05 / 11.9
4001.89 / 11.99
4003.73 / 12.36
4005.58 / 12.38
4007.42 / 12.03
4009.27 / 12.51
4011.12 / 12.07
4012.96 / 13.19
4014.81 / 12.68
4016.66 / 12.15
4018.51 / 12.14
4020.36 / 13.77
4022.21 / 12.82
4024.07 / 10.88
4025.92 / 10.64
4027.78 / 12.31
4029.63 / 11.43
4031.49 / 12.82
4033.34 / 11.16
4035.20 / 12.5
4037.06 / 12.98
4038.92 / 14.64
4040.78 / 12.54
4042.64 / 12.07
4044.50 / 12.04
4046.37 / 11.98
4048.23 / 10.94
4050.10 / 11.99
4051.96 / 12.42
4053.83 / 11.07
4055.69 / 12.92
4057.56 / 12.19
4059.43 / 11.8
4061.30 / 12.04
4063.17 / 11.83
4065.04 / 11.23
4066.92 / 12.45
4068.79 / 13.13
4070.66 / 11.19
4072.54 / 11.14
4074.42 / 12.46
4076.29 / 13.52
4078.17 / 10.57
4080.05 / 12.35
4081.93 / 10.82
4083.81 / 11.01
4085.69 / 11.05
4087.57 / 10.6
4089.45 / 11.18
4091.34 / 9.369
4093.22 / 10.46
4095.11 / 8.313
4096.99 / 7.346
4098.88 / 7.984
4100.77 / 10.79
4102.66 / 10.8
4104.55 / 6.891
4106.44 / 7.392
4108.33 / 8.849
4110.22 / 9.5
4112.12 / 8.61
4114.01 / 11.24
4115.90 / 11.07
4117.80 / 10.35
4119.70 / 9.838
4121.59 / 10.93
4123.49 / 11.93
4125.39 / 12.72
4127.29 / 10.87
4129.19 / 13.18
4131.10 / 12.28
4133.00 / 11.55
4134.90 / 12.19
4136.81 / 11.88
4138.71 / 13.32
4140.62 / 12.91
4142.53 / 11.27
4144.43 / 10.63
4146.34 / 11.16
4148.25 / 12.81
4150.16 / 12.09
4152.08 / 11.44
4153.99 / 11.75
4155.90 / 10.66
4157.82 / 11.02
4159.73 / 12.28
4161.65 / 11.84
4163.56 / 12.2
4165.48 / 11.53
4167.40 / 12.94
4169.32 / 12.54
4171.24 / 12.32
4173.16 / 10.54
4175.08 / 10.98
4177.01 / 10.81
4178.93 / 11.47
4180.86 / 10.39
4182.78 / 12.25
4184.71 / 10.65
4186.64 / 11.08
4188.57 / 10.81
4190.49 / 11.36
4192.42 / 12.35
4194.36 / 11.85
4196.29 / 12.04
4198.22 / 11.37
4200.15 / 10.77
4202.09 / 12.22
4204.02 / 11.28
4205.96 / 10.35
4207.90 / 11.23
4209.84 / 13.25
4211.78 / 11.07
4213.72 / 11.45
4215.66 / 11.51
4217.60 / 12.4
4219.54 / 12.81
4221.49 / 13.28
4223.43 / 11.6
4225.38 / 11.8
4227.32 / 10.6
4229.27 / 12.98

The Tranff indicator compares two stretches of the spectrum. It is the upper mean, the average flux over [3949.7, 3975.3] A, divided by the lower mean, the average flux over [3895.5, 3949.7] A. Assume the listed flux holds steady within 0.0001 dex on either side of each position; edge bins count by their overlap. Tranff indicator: 0.82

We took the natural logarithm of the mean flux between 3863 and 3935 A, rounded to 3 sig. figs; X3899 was 2.33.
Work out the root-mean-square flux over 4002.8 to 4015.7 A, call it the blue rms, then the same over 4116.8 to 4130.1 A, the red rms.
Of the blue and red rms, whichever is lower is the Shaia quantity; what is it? 11.5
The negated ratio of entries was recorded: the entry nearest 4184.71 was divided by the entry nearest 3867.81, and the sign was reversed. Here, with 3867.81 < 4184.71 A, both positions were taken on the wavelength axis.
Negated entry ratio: -0.92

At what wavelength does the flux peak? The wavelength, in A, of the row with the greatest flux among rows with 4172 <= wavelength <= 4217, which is 4209.84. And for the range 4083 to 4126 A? 4125.39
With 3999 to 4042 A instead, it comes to 4038.92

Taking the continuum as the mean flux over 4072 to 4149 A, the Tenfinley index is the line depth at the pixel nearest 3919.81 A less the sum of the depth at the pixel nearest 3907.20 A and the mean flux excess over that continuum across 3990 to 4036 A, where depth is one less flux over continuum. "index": -1.4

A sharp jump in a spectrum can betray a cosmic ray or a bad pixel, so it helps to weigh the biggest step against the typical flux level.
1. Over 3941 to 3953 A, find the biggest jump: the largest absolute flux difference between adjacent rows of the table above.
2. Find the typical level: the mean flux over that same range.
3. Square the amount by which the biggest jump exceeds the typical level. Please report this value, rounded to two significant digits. 89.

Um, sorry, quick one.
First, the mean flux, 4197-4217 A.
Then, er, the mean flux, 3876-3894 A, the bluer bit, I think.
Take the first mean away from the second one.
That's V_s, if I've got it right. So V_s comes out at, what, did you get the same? -3.0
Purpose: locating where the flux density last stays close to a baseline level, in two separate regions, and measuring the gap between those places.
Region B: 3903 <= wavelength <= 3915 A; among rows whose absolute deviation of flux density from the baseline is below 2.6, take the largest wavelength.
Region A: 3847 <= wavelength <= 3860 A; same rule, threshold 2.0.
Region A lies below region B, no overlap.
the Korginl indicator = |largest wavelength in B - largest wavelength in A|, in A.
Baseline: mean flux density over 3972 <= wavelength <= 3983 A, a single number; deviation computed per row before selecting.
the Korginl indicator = 55.4 A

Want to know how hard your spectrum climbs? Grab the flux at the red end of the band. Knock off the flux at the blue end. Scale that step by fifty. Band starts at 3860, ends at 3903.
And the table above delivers -11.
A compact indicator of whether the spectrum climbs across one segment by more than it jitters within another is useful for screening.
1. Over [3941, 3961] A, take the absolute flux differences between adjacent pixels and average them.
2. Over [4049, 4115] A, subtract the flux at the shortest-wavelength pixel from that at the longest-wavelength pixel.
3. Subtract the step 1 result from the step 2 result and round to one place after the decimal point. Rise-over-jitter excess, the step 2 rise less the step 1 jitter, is -1.5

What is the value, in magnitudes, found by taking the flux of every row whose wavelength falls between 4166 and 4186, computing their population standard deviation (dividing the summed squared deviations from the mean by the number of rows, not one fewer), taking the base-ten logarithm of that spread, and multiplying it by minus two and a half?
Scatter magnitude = 0.1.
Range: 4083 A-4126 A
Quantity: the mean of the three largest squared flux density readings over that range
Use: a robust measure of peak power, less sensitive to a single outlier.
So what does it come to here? 143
